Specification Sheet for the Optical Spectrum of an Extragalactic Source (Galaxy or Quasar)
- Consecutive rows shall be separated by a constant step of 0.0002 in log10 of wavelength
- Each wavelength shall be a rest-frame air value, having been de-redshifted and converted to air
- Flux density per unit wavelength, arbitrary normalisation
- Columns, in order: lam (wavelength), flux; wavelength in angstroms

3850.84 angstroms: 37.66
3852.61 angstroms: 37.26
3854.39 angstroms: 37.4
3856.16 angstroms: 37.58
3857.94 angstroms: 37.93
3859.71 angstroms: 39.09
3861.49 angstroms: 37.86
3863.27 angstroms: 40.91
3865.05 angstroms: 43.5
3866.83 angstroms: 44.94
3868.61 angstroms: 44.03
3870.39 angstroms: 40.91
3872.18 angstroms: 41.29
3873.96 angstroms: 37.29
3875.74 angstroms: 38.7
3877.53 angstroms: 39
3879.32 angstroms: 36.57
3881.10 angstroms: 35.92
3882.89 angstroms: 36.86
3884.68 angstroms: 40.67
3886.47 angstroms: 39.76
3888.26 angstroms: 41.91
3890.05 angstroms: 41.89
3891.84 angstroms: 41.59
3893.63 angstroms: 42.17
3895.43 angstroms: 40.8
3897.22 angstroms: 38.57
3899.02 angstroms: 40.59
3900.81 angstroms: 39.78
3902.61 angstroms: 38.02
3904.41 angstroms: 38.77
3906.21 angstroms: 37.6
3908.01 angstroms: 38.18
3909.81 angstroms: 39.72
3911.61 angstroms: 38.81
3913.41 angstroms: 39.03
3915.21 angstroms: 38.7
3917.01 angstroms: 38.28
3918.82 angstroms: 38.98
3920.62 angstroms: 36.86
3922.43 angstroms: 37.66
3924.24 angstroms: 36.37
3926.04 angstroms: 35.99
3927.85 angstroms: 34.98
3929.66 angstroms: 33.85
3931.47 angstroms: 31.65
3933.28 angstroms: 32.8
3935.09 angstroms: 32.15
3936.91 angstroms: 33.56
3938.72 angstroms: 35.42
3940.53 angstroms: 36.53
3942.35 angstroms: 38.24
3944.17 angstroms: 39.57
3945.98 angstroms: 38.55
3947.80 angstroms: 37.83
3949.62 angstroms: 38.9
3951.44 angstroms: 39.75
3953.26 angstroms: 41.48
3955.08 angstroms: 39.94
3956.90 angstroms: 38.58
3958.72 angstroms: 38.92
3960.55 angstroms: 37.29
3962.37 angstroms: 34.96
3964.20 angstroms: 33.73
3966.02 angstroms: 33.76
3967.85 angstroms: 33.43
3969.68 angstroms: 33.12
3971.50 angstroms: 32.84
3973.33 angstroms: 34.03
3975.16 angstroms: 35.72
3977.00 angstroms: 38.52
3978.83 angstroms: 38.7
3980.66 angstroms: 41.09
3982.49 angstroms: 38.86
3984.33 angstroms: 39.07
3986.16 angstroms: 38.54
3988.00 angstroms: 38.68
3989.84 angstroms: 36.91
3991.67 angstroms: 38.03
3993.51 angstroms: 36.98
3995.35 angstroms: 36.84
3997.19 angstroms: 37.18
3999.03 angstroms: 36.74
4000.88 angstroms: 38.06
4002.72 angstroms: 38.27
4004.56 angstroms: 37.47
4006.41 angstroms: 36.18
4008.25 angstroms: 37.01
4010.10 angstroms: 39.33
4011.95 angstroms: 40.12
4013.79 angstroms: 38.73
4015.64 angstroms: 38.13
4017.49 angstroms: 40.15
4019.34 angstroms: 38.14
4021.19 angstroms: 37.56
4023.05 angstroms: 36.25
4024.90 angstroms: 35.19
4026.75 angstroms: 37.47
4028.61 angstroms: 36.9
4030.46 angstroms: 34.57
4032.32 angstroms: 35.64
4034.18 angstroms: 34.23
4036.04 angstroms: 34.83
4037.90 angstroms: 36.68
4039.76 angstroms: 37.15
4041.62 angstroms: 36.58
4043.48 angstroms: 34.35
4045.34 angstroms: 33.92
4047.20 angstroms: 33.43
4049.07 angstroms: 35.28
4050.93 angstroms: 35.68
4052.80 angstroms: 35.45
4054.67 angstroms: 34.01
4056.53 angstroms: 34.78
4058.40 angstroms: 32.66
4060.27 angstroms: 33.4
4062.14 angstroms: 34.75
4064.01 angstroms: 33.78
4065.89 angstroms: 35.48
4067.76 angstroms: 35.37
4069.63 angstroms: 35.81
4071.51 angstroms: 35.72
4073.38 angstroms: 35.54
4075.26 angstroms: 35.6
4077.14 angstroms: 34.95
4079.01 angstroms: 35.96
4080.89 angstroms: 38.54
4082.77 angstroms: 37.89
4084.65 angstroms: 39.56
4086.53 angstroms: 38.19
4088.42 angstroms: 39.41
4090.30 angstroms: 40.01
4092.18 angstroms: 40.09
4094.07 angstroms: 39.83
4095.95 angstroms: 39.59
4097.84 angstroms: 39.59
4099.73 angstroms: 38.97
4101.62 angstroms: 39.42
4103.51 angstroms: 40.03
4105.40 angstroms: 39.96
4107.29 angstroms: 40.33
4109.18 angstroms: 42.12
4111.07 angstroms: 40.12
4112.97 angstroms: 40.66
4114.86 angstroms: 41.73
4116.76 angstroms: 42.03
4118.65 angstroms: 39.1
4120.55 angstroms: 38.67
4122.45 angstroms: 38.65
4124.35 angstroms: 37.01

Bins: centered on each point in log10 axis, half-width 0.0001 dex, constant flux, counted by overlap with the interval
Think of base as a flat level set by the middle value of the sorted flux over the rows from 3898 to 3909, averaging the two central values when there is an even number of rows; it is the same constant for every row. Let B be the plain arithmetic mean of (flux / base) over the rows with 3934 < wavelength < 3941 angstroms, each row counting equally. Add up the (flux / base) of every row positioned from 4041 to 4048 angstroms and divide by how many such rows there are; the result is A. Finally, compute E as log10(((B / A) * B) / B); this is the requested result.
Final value -0.002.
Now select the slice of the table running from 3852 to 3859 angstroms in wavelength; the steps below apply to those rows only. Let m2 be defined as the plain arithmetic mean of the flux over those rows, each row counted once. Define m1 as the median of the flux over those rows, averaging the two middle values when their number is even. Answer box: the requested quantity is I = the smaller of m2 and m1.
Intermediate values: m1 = 37.5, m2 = 37.5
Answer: 37.5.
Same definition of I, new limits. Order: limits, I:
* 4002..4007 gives 37.3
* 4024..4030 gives 36.5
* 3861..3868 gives 41.8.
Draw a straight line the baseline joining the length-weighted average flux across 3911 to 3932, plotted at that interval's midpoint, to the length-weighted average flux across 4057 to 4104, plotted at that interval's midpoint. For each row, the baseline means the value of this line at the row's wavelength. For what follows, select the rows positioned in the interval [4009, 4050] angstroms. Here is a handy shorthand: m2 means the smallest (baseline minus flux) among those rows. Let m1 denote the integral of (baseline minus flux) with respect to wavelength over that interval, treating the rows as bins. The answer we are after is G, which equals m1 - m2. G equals 23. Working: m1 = 20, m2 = -3.1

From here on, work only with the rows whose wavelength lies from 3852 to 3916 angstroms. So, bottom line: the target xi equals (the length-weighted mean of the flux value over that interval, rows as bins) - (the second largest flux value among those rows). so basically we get -4.5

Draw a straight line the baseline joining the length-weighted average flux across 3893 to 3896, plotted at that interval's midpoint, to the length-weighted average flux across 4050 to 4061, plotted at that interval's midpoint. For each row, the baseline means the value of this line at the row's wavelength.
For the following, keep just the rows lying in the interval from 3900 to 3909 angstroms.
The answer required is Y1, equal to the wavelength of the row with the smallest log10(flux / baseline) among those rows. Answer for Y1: 3906.21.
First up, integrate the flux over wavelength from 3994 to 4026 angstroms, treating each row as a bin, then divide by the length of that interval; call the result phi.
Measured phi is 38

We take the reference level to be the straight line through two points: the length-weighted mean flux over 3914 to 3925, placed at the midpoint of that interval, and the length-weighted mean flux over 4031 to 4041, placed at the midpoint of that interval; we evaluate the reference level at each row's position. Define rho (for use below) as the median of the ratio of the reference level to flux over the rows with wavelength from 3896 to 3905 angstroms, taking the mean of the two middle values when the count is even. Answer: 0.98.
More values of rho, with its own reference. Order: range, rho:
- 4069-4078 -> 0.98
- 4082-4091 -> 0.88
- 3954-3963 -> 0.96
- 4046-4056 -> 1.00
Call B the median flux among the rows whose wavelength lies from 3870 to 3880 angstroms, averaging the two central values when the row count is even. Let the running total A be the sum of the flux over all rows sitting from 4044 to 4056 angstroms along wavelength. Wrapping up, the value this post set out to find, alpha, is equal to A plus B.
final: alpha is 247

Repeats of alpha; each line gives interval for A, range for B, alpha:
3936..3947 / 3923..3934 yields 256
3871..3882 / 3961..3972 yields 262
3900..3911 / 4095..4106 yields 272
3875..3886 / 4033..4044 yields 263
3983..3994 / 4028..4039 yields 263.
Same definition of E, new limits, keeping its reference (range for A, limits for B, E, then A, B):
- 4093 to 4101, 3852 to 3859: -0.022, 1.03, 0.98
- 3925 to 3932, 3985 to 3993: 0.047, 0.89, 0.99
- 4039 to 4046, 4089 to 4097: 0.051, 0.92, 1.04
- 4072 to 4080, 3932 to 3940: -0.026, 0.92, 0.87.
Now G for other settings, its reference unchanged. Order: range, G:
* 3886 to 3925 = -91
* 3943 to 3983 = -8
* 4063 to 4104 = -18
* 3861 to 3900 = -130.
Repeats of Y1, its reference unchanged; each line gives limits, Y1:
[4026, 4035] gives 4034.18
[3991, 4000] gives 3995.35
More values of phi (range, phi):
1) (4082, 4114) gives 40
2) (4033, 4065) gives 35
